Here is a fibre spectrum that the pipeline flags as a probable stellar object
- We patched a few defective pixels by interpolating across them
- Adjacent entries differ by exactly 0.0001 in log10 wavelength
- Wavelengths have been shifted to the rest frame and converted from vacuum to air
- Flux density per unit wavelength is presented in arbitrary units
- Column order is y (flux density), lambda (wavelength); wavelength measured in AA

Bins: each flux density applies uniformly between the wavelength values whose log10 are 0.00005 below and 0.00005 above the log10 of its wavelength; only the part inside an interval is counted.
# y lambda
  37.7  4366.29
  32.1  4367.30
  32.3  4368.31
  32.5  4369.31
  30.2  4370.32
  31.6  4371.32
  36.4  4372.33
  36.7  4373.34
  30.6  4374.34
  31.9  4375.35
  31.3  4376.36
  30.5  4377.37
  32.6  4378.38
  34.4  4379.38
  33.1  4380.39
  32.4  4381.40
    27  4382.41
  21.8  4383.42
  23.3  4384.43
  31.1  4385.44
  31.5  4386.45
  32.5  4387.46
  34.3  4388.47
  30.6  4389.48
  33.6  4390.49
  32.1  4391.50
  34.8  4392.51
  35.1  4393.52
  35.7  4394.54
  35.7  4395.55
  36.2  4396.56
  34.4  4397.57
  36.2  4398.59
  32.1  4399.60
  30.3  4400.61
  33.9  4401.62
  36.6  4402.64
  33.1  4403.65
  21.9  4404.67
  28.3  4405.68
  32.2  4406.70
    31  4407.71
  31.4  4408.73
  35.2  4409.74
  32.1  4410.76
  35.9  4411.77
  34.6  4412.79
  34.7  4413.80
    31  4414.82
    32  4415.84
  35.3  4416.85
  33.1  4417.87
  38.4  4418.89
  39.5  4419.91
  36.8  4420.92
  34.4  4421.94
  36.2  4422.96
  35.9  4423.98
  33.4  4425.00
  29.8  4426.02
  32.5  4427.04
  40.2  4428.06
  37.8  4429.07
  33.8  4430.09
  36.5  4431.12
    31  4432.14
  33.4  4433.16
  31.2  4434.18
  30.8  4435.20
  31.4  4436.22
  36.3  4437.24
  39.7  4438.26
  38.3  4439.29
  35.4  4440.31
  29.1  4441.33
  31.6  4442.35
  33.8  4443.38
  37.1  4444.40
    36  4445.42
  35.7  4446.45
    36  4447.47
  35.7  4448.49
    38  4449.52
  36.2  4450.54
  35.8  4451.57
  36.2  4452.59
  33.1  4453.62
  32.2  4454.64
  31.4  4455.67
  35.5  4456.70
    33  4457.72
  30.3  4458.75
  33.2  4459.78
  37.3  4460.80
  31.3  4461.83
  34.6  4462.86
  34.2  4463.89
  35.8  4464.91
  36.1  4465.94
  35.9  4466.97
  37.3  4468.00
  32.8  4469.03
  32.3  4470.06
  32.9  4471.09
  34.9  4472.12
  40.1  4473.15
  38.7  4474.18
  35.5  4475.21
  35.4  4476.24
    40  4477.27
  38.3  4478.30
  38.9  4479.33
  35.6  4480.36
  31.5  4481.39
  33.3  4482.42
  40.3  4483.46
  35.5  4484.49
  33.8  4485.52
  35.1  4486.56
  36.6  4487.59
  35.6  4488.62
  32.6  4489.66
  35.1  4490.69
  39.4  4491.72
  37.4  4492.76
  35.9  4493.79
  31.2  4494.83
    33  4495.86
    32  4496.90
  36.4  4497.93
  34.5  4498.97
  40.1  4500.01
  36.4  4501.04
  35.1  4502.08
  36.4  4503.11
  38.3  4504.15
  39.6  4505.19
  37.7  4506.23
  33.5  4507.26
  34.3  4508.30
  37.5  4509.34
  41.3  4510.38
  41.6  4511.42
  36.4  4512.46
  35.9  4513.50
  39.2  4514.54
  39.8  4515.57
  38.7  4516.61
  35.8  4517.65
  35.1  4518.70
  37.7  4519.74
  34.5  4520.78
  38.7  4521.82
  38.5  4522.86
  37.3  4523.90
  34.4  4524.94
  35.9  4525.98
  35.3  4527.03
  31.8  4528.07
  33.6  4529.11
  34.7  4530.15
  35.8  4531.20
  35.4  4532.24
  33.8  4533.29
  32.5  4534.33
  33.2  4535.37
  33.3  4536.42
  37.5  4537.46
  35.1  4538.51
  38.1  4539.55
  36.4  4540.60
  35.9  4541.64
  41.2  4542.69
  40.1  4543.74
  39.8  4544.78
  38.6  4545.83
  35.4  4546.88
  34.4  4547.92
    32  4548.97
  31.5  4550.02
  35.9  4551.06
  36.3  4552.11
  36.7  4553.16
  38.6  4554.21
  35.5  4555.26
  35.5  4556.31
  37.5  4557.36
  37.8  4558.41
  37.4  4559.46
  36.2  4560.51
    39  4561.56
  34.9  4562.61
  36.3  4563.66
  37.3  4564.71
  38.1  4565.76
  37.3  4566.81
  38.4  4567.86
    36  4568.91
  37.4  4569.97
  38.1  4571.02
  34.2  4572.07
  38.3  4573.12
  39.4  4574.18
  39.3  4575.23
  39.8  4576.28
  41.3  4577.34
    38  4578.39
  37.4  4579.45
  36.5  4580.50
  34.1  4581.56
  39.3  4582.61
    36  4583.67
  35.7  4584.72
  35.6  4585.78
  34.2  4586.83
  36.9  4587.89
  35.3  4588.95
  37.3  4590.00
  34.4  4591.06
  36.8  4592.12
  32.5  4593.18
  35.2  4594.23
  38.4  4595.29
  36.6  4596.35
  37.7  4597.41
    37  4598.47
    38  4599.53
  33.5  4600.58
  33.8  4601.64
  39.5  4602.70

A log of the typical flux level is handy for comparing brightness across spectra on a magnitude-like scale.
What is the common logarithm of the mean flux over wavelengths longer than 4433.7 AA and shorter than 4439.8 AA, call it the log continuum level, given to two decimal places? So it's 1.54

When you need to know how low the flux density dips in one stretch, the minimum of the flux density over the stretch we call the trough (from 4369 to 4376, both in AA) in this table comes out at 30.2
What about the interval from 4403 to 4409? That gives 21.9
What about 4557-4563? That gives 34.9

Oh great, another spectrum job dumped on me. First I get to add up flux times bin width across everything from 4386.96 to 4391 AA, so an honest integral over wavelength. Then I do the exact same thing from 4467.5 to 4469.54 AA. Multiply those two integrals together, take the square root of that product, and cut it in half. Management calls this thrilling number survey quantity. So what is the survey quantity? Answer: 49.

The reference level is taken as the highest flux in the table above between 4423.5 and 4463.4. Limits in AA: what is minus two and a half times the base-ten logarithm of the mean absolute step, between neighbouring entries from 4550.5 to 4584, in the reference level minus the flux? -0.6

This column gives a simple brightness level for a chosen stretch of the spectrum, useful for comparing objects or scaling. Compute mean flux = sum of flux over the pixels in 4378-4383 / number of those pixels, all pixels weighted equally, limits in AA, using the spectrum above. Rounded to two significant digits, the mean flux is 32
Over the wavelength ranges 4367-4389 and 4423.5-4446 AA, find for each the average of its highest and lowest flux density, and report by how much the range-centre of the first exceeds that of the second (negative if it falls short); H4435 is -5.40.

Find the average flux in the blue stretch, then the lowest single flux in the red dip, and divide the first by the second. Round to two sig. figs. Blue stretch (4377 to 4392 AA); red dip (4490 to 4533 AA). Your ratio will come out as 0.98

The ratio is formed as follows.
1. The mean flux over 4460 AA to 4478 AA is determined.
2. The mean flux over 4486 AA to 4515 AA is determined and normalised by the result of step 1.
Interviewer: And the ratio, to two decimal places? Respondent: 1.02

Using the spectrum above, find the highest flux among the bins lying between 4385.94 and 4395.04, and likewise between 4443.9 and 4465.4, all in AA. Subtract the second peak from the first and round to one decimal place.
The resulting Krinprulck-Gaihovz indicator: -2.3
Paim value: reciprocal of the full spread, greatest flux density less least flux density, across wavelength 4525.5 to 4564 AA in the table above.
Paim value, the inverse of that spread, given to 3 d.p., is 0.103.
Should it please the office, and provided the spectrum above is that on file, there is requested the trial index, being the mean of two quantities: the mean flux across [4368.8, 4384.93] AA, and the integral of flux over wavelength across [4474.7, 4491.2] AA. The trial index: 311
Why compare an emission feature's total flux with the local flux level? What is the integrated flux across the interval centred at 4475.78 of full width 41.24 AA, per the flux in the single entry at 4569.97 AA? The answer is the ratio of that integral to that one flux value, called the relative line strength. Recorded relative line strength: 39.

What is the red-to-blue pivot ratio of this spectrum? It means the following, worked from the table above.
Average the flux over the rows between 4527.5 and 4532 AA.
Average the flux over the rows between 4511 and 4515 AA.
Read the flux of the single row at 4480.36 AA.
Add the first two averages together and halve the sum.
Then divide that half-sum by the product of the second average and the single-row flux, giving 0.027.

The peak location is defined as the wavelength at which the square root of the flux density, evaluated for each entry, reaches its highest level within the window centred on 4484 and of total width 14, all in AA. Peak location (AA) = 4483.46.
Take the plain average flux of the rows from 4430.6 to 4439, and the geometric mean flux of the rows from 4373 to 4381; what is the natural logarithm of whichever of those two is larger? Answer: 3.52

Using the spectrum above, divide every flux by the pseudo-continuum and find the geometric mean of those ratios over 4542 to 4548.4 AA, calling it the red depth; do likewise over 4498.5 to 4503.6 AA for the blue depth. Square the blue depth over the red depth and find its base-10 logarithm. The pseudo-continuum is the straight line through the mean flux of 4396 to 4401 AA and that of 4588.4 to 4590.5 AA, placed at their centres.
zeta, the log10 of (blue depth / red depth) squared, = -0.026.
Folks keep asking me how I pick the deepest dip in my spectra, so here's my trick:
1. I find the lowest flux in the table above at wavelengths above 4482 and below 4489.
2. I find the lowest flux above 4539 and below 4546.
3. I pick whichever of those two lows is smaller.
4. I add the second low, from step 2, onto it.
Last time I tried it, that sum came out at 69.2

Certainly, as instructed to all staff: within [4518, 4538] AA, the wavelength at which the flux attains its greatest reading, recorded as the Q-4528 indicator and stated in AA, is 4521.82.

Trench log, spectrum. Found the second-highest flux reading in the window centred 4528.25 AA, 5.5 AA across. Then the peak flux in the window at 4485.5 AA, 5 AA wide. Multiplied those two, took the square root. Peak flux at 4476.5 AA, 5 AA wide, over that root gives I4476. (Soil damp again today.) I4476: 1.06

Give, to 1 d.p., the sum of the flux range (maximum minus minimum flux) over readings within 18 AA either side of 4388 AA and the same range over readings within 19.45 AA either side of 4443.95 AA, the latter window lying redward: 26.0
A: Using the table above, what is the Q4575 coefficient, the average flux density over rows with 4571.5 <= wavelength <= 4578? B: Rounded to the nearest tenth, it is 38.7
